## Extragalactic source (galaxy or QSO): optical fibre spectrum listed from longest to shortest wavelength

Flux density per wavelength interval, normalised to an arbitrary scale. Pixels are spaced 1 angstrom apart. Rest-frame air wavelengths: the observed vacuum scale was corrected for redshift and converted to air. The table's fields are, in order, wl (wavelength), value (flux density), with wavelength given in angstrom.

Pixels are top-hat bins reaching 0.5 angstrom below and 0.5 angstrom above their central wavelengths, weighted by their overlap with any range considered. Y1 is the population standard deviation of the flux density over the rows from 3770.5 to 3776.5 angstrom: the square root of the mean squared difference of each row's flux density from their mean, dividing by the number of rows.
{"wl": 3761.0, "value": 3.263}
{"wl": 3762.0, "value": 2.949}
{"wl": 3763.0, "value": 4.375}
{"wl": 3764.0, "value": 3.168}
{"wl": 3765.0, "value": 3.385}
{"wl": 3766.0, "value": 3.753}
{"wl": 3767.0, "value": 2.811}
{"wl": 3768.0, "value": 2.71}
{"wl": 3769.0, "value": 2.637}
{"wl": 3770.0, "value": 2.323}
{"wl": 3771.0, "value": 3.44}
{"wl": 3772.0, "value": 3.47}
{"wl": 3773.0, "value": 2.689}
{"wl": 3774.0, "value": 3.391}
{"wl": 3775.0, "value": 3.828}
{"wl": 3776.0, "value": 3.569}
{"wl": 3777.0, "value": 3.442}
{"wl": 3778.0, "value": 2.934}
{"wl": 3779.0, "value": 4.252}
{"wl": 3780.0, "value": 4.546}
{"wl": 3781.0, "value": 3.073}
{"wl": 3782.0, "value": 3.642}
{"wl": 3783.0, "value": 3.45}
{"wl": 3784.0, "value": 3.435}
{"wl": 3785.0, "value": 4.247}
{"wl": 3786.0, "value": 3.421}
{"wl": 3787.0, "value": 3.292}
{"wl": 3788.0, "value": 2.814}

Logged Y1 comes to 0.347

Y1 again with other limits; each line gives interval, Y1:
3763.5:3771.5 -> 0.453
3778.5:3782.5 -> 0.568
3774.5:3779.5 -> 0.435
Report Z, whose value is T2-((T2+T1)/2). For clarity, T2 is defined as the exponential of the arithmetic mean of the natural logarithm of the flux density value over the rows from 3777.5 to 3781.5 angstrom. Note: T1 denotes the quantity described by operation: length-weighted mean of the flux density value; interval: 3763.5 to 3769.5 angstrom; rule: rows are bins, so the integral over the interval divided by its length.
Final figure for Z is 0.3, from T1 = 3.08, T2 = 3.63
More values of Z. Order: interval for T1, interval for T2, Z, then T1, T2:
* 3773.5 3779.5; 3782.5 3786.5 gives 0.0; 3.57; 3.62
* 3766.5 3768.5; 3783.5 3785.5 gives 0.5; 2.76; 3.82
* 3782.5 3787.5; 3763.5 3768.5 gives -0.2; 3.57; 3.14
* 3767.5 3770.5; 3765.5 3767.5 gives 0.3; 2.56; 3.25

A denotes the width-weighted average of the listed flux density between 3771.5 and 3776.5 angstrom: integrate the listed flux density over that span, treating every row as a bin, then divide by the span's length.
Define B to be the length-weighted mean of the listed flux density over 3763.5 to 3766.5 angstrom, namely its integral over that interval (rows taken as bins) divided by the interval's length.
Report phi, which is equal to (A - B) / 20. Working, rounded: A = 3.4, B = 3.44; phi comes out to 0.00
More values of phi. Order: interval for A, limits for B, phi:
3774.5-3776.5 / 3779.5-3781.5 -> -0.01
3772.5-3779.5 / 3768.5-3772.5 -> 0.02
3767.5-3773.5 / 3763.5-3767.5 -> -0.02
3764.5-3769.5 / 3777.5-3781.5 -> -0.03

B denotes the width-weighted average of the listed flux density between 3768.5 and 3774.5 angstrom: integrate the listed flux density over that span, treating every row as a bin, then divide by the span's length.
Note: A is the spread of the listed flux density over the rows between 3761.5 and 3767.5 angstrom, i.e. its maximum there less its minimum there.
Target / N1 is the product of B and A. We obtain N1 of 4.7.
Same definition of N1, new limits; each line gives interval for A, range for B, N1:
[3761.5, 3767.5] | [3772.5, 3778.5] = 5.2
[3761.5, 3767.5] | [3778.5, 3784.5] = 5.8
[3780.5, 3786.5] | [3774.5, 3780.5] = 4.4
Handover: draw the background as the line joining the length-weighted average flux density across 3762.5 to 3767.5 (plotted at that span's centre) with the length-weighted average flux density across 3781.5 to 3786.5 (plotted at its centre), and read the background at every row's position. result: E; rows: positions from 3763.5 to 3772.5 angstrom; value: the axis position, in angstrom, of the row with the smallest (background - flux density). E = 3766.0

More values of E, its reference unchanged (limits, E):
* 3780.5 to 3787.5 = 3785.0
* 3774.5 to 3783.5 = 3780.0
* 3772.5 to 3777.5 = 3775.0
